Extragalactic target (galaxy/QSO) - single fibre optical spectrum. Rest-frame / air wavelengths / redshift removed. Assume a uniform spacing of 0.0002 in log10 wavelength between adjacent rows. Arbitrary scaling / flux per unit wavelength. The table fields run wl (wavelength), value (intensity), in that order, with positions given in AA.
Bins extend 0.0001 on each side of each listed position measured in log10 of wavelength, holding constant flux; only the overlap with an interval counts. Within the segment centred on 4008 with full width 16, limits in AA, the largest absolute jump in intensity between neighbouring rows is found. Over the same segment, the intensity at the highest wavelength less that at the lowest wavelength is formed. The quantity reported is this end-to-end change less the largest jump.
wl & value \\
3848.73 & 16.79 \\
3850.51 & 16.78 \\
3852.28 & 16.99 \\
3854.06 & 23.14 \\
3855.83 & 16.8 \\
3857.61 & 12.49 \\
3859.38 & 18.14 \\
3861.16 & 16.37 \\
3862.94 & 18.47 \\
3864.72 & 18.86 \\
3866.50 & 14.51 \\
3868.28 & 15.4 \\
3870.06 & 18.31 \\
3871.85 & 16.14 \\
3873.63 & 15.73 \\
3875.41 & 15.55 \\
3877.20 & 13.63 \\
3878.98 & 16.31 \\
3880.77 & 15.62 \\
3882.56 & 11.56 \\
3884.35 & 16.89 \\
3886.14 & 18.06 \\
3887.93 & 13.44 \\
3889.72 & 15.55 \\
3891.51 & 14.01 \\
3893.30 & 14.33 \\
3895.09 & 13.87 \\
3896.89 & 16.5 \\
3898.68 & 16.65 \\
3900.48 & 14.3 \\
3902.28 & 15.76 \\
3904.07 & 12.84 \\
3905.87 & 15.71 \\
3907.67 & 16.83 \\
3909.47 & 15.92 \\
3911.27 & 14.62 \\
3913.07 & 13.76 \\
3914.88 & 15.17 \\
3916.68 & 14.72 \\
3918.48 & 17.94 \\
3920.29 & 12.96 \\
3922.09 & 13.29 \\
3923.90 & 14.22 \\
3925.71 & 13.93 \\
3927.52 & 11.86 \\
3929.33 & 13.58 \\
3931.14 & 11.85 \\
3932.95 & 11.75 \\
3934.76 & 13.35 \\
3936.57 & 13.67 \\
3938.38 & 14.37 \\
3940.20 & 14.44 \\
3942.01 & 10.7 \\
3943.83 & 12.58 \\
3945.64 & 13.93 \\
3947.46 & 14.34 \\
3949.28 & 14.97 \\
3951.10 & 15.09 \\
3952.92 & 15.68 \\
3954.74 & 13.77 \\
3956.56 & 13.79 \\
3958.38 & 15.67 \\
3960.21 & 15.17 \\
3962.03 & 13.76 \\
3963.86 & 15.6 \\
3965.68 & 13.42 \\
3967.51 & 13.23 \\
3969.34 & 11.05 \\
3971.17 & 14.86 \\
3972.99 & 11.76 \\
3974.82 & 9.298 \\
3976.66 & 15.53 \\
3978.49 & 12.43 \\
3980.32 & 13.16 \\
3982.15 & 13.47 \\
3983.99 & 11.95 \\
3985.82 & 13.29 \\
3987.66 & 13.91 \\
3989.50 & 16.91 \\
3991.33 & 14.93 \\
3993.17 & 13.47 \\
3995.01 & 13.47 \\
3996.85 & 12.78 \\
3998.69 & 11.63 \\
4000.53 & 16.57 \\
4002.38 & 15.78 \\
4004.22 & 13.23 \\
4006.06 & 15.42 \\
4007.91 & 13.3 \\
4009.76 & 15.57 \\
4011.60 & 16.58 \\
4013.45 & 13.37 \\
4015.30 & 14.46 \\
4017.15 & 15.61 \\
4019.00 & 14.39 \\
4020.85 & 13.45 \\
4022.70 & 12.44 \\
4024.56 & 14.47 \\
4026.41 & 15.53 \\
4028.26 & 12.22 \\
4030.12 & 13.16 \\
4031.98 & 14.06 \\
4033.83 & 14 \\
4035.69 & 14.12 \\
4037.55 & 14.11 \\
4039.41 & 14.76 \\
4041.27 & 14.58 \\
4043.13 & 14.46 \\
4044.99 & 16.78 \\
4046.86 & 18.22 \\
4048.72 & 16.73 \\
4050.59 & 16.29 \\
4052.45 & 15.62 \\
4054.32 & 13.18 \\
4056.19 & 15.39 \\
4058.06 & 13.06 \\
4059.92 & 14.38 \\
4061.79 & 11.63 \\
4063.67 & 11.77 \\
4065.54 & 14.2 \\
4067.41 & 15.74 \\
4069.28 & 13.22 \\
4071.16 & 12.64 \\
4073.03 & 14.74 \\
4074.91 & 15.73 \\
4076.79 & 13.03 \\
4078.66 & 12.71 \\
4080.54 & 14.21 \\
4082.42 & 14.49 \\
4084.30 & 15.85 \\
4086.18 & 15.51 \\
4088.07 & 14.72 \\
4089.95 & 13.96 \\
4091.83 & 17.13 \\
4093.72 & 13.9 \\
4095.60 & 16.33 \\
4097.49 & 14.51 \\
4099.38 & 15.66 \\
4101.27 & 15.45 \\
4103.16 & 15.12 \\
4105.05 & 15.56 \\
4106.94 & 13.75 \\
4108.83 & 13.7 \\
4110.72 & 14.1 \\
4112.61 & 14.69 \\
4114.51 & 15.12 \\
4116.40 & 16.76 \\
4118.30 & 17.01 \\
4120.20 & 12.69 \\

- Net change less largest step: -5.3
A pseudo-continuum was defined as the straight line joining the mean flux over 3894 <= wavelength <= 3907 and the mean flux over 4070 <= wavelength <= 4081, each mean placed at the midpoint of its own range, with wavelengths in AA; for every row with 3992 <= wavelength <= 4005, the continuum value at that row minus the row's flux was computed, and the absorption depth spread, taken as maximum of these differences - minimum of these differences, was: 5.0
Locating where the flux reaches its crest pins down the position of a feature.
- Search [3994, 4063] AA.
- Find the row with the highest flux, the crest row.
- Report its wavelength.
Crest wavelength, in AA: 4046.86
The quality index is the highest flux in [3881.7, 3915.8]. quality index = 18.06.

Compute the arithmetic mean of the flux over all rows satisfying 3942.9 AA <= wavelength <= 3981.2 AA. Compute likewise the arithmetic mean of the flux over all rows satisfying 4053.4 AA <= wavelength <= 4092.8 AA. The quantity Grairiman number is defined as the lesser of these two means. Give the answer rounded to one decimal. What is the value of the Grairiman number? 13.8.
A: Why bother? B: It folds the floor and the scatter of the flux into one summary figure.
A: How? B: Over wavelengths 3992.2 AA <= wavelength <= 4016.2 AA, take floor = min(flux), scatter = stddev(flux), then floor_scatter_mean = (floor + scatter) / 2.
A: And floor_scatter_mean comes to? 6.6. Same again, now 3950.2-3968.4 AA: 7.1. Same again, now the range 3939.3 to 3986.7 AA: 5.5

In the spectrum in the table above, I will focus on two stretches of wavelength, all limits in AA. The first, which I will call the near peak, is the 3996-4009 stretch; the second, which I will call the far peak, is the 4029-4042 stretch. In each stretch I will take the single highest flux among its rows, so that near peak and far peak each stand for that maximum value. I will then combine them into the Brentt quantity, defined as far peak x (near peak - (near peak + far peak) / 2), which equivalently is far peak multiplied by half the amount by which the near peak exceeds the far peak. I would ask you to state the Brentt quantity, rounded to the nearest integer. 13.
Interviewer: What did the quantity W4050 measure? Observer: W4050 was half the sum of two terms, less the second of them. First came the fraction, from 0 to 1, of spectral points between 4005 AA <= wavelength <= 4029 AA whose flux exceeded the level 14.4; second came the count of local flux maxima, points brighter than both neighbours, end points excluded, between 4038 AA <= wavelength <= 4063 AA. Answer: -1.2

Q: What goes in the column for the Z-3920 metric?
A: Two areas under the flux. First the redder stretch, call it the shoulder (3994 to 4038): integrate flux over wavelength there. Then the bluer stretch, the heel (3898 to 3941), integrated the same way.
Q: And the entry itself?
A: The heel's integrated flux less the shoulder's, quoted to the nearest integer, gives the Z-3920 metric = -8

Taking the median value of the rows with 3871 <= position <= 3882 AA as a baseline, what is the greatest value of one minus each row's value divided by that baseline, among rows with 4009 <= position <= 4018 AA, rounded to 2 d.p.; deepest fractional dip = 0.15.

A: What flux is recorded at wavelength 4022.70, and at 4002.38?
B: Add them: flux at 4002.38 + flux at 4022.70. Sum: 28.2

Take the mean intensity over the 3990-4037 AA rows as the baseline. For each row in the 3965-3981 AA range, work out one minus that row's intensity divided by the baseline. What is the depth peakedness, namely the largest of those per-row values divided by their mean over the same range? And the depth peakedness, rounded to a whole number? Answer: 3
